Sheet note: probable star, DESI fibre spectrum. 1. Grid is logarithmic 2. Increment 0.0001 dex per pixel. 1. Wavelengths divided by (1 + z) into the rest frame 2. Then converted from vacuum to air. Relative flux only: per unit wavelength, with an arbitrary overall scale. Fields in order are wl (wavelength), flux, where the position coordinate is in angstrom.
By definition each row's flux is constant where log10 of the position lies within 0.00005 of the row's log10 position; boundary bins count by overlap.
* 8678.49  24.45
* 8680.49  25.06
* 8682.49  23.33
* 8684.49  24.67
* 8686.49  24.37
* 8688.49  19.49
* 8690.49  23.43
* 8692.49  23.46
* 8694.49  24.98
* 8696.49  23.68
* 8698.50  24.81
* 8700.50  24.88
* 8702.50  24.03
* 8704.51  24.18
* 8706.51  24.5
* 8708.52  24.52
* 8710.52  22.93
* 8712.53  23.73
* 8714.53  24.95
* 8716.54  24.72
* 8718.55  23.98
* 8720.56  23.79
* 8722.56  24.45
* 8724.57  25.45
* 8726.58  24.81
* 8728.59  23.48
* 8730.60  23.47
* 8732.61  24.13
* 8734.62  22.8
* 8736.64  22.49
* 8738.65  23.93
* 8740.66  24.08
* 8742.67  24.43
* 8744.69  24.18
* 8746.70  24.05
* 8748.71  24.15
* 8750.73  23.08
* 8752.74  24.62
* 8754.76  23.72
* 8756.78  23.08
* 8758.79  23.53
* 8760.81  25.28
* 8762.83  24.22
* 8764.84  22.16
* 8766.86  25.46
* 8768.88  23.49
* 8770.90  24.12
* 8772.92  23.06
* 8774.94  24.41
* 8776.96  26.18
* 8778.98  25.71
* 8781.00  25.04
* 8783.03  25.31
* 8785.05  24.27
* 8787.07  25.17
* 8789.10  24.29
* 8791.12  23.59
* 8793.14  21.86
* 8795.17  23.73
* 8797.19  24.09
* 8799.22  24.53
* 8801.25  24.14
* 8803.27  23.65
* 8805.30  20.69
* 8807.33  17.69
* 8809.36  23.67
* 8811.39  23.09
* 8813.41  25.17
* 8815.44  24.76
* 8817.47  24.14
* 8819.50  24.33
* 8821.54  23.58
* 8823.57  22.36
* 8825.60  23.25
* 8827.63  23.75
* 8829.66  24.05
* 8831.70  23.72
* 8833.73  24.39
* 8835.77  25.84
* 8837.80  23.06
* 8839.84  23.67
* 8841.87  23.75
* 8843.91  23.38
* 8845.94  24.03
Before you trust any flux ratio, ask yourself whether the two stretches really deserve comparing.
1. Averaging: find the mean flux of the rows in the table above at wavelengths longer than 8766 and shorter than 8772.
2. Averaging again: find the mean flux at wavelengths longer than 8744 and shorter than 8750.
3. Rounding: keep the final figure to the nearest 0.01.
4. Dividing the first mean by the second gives 1.01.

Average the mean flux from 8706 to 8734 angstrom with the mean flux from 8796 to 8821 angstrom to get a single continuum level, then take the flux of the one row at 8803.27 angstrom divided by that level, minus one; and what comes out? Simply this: -0.005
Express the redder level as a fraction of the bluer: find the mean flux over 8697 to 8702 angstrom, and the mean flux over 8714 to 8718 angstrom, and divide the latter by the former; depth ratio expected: 1.00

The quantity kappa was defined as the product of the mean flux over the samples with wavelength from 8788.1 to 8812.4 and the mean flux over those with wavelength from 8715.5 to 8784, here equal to 553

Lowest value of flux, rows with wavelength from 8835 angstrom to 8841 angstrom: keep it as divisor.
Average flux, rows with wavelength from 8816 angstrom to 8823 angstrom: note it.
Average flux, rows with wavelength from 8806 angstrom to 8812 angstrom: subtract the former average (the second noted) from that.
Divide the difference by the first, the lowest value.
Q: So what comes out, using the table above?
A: -0.11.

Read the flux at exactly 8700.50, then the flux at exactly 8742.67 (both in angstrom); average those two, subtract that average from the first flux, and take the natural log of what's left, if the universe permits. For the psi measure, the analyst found -1.5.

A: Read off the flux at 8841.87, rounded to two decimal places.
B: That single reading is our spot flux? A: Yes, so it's 23.75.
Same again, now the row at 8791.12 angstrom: 23.59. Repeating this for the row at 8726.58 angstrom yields 24.81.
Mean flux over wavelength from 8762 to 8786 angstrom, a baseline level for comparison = 24.5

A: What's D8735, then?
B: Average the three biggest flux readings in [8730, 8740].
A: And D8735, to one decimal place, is 23.8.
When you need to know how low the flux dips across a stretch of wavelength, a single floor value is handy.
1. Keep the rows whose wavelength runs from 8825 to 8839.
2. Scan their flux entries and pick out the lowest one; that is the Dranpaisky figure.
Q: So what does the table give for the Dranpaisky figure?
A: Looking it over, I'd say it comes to 23.06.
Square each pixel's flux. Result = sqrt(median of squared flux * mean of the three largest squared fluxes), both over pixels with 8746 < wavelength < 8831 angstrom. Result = 621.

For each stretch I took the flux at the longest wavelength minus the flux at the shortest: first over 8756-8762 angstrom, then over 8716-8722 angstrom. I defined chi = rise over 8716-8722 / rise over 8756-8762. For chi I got 0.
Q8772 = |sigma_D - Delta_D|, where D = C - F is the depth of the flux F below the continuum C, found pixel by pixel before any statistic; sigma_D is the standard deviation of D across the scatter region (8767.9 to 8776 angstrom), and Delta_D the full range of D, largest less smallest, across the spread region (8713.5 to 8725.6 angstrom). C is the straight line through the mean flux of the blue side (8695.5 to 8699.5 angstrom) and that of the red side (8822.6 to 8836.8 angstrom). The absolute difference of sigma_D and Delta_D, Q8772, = 1.1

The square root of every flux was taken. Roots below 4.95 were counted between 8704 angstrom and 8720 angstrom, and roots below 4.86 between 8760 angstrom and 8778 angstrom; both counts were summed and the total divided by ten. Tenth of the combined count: 0.80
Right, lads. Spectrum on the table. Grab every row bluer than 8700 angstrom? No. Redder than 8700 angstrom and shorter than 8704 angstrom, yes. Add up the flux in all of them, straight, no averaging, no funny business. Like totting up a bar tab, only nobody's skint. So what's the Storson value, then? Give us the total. 48.9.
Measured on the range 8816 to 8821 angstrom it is 48.5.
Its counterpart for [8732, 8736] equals 46.9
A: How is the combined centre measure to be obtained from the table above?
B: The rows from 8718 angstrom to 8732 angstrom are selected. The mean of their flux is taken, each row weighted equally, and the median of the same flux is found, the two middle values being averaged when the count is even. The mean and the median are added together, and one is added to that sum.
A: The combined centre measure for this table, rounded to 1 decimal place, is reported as 49.2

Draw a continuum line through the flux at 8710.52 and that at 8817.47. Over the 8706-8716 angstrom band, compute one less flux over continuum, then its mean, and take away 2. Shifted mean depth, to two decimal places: -2.05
